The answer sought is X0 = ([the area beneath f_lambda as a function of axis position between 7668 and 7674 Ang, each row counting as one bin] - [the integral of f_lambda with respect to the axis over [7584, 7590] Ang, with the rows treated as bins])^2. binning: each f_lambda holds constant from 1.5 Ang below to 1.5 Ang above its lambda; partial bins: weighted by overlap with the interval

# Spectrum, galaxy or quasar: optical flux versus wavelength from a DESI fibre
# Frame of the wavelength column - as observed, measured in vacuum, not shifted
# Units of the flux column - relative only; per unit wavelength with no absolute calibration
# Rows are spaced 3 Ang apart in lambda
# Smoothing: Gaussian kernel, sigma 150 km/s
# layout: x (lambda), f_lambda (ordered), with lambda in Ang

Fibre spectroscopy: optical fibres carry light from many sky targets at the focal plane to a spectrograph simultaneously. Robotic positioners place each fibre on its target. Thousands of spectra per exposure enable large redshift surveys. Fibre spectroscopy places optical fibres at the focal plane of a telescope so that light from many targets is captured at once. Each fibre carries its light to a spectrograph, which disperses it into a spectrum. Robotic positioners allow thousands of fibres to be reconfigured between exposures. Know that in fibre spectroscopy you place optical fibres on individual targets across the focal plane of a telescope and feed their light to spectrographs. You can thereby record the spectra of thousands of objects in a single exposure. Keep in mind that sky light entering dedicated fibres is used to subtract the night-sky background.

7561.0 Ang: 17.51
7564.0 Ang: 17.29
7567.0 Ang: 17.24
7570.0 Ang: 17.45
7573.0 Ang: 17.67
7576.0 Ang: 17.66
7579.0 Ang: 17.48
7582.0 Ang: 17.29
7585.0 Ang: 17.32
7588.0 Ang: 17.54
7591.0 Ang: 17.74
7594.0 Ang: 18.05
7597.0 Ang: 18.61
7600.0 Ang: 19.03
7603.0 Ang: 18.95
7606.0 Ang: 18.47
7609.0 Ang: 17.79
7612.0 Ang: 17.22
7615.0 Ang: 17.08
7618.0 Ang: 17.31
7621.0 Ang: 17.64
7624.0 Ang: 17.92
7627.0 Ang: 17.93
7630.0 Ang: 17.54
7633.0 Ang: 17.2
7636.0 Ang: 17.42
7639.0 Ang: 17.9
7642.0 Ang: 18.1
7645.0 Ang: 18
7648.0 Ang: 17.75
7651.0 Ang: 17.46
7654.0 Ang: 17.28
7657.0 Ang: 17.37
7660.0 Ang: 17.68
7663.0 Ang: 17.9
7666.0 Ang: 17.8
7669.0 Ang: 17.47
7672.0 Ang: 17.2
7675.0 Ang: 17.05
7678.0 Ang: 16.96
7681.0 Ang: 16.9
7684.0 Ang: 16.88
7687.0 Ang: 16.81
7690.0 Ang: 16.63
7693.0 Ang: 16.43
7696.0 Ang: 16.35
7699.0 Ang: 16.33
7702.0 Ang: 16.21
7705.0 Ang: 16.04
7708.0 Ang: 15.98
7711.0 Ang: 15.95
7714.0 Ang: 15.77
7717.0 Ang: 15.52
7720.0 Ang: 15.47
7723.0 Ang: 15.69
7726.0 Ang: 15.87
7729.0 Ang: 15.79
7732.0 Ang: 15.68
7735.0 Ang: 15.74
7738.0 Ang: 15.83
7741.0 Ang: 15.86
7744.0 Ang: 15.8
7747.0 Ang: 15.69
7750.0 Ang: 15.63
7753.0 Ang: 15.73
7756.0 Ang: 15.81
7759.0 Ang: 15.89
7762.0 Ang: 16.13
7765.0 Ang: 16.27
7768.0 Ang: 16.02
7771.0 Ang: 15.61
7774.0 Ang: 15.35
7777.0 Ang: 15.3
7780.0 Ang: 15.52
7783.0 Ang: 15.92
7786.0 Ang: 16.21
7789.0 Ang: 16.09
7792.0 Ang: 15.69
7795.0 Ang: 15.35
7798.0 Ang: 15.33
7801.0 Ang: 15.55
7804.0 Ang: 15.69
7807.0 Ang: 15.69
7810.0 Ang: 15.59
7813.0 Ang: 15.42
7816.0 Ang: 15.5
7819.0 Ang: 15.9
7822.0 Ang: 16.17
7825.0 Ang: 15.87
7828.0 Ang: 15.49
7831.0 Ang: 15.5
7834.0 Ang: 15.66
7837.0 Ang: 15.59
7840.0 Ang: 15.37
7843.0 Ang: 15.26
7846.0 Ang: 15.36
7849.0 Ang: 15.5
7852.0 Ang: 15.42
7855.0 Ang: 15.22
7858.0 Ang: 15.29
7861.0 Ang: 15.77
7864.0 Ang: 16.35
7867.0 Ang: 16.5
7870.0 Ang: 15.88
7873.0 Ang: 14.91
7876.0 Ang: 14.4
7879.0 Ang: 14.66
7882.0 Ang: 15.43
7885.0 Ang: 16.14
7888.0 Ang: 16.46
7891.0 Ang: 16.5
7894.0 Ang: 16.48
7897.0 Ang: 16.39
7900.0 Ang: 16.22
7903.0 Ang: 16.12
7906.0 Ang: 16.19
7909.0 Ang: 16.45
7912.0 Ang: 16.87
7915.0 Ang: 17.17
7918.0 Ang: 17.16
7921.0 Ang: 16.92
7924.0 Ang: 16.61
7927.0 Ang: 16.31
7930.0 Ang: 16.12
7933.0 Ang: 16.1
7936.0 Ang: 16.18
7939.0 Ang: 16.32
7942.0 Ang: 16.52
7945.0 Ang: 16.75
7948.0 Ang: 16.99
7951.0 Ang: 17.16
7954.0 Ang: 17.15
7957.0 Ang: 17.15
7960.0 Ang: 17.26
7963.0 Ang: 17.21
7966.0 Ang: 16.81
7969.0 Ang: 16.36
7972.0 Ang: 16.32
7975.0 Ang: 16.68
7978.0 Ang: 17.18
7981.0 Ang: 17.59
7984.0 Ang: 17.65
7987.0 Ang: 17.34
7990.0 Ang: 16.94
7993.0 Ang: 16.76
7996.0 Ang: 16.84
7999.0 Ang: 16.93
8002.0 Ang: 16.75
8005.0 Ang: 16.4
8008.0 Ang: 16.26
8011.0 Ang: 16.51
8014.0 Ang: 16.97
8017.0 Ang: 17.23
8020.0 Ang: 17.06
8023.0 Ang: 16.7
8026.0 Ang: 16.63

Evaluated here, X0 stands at 1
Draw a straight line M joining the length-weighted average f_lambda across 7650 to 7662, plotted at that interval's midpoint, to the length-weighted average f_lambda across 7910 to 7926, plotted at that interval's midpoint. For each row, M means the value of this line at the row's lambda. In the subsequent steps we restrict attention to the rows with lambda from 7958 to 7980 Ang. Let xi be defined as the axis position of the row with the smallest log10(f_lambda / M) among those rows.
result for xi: 7972.0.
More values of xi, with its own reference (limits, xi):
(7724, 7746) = 7732.0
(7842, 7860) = 7855.0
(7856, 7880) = 7876.0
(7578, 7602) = 7582.0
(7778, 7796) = 7795.0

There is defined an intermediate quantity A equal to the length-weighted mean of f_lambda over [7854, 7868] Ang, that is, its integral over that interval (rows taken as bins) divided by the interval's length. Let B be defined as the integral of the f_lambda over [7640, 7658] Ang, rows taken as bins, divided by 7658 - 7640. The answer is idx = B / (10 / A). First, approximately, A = 15.8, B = 17.7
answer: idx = 28.0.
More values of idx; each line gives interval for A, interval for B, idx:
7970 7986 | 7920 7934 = 28.0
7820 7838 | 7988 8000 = 26.5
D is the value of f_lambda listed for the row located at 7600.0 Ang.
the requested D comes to 19.03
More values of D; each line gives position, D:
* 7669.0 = 17.47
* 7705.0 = 16.04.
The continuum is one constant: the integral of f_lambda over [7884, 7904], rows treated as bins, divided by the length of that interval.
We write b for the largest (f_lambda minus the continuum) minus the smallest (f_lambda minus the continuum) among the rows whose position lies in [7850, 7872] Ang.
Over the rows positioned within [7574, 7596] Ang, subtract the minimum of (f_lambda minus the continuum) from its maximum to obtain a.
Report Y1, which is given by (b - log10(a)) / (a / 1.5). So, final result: 2.8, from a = 0.76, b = 1.28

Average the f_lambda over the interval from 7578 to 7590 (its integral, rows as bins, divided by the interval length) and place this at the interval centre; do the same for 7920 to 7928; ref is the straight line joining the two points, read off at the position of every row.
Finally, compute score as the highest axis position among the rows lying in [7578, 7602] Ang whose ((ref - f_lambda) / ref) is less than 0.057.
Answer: 7600.0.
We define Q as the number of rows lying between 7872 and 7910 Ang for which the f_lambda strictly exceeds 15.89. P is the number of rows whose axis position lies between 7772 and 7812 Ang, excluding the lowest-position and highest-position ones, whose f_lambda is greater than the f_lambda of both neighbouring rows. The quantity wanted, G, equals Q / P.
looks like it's 9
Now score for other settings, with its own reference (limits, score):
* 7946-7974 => 7972.0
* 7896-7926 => 7924.0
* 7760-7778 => 7768.0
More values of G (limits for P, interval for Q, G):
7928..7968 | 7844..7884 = 1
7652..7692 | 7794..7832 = 2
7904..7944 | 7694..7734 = 6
